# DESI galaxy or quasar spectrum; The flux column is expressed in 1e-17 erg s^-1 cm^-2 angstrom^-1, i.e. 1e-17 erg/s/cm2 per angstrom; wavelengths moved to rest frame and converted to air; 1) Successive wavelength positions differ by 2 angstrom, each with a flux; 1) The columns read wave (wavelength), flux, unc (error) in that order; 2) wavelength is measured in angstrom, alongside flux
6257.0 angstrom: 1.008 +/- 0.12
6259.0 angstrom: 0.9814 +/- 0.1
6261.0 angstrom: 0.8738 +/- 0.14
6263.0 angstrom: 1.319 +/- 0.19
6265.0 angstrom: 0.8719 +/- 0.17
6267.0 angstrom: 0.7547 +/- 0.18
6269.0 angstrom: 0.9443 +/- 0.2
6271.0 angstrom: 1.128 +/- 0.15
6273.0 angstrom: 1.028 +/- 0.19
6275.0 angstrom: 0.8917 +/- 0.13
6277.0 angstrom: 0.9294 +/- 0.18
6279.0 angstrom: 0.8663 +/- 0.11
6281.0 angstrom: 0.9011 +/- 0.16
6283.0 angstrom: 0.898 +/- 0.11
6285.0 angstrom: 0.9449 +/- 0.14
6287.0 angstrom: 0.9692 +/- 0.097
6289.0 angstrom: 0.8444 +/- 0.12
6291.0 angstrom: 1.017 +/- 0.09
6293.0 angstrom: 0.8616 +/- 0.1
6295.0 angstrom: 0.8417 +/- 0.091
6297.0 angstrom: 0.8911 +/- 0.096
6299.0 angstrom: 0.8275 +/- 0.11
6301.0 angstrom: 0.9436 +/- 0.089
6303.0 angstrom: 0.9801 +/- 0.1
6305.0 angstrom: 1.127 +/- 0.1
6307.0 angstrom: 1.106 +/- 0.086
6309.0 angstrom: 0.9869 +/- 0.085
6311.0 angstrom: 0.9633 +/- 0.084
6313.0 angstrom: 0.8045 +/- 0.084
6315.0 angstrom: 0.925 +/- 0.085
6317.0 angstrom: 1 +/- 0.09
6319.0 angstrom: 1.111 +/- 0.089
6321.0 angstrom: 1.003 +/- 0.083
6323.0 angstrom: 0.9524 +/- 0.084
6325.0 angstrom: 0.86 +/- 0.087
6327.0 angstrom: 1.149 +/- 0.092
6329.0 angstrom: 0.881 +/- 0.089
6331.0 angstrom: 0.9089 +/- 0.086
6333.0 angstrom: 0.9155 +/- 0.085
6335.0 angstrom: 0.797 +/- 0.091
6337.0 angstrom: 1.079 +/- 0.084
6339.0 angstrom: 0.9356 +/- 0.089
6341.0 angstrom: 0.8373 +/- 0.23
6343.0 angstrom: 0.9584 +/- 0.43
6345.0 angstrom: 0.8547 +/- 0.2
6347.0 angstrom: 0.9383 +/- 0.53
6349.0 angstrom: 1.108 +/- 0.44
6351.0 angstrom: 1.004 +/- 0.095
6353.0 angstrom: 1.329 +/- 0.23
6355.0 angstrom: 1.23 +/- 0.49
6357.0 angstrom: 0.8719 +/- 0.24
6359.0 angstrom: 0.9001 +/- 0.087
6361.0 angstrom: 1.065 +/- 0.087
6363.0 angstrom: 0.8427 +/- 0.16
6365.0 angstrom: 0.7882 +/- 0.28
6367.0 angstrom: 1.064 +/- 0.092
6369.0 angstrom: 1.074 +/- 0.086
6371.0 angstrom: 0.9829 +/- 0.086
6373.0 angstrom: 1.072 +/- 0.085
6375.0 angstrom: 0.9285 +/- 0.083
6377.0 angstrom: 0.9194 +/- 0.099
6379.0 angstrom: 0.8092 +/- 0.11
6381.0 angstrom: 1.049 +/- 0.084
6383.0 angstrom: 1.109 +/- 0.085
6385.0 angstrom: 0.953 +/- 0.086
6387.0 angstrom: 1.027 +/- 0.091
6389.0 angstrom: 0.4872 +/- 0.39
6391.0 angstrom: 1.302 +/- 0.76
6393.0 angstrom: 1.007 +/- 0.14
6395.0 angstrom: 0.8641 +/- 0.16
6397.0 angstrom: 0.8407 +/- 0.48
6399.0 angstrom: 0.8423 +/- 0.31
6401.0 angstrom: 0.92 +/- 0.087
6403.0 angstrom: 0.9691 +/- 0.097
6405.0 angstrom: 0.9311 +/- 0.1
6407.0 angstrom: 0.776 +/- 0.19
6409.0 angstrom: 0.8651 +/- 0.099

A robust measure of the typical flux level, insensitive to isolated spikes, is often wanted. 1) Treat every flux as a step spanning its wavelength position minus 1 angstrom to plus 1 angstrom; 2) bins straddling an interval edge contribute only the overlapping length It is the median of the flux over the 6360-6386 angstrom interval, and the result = 0.98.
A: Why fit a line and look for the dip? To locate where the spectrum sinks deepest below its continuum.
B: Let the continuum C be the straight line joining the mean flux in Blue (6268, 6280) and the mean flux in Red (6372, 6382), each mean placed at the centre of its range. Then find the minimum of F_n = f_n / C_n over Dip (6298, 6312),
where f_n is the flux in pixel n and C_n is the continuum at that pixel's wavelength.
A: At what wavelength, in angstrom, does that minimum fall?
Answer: 6299.0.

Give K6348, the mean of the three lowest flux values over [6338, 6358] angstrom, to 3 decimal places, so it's 0.855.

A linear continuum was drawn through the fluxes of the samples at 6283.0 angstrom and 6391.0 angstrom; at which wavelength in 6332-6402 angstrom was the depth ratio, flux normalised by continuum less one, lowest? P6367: 6389.0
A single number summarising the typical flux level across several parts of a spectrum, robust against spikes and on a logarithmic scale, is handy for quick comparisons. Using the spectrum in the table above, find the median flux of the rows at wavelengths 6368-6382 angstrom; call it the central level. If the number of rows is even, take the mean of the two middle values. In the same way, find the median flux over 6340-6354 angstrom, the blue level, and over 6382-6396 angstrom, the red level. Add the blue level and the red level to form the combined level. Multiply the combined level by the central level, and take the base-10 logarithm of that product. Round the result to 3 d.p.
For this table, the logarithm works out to 0.286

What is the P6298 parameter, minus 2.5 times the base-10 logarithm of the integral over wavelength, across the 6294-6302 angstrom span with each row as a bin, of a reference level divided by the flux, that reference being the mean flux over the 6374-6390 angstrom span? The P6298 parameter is -2.30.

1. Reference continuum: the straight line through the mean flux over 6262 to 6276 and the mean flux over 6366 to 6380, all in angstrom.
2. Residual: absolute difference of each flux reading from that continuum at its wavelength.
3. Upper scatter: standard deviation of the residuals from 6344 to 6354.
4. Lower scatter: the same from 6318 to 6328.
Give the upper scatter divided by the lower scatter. 2.0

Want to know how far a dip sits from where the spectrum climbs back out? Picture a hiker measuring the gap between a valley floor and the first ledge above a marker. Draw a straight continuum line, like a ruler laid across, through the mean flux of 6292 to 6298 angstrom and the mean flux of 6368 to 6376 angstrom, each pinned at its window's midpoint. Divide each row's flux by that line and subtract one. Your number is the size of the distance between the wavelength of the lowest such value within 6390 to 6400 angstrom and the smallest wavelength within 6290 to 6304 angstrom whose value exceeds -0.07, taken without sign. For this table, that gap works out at 108 angstrom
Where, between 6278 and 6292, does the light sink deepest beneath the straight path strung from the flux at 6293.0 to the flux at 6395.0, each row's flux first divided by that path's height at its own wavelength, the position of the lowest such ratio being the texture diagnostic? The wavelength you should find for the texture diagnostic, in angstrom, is 6289.0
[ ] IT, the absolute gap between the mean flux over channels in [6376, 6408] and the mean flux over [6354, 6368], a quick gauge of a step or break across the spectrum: 0.041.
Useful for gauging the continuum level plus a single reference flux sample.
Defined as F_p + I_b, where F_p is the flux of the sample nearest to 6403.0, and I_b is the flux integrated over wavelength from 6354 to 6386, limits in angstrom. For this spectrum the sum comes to 32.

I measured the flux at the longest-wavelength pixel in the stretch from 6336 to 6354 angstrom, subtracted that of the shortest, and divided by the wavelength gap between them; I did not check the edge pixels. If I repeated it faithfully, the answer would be 0.016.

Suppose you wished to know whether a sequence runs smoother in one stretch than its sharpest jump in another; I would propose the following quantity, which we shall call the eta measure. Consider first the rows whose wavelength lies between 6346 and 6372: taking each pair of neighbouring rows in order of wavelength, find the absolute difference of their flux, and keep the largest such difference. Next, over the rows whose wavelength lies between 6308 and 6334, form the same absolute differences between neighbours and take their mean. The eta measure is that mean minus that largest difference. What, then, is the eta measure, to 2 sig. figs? -0.25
